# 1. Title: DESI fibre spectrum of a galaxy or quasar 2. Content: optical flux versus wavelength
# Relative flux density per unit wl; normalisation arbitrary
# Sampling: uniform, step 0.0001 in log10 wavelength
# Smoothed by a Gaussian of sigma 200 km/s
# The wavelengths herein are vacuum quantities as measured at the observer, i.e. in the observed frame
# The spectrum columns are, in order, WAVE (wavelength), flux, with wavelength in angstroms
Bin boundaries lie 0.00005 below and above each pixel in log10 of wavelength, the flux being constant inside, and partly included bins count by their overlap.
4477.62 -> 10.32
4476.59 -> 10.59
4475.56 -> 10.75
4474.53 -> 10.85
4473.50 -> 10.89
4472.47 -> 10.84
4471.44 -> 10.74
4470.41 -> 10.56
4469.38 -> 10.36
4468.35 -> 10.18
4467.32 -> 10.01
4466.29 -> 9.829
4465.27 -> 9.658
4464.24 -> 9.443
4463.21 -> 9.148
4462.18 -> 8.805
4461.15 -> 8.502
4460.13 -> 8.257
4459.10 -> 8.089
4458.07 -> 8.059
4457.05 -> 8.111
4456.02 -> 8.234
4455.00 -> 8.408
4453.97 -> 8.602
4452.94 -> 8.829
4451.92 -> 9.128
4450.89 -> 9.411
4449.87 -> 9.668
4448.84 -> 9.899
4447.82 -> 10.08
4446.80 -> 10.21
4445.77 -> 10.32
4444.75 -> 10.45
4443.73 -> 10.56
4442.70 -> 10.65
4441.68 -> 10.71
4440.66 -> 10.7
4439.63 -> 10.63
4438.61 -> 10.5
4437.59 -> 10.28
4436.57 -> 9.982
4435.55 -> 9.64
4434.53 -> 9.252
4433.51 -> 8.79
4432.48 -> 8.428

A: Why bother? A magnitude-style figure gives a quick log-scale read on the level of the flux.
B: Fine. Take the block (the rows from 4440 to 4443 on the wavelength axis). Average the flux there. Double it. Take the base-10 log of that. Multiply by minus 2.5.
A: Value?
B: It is -3.32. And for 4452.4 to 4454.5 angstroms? -3.10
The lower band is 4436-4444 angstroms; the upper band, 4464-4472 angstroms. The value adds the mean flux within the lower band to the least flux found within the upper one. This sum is 19.9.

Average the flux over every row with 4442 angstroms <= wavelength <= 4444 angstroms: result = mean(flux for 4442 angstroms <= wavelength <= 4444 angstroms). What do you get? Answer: 10.6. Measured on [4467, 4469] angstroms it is 10.1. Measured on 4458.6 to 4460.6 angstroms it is 8.2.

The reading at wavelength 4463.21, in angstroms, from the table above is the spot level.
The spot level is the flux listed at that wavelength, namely 9.148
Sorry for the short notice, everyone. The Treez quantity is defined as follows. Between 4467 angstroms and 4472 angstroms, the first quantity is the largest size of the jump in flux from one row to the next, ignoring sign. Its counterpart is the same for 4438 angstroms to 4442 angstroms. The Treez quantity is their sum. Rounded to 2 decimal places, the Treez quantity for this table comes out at 0.33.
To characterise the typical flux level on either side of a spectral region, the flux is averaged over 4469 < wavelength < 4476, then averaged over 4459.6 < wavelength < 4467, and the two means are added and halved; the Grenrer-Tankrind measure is 9.9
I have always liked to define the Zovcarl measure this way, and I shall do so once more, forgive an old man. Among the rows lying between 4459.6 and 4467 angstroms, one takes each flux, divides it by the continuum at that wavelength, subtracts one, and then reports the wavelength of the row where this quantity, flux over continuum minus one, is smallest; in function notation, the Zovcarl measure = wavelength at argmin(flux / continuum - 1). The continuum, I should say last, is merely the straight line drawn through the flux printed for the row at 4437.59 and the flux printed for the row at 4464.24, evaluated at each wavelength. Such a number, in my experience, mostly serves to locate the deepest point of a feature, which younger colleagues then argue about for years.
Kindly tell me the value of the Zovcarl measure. 4460.13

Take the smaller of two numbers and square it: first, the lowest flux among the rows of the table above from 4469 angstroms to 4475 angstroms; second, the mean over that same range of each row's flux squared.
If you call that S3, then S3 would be 107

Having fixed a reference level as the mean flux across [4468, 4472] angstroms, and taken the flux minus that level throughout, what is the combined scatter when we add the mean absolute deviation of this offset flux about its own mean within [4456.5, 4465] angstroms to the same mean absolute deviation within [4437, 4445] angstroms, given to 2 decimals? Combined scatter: 0.55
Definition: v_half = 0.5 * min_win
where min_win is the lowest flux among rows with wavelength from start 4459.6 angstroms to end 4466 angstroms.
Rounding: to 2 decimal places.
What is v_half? 4.13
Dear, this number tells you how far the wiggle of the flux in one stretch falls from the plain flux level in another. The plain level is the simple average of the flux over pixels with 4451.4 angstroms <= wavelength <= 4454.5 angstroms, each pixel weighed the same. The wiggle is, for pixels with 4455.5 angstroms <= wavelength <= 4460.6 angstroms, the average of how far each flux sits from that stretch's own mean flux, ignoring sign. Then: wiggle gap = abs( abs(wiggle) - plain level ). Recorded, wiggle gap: 8.8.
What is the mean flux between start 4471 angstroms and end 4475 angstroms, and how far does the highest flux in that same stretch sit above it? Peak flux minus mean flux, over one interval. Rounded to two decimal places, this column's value 0.06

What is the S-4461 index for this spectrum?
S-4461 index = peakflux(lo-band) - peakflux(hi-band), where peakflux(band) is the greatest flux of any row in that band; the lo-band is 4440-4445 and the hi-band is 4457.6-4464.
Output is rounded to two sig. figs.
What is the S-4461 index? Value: 1.6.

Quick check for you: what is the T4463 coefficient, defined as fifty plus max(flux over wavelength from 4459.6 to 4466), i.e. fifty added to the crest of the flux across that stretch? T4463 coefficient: 59.7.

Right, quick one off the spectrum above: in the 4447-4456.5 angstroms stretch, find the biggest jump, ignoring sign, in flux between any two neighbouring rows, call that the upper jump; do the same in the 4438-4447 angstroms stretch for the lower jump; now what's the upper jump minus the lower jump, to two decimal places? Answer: 0.17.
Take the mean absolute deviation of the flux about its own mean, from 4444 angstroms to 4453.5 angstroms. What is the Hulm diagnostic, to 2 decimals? 0.46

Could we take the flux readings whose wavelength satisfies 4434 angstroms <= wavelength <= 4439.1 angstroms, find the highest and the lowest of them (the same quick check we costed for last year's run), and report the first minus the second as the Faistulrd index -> 1.25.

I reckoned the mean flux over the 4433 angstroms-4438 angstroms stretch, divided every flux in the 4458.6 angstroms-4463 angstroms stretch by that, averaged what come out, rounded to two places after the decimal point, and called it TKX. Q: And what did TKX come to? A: 0.88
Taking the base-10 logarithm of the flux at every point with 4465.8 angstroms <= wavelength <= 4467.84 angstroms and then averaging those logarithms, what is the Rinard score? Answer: 1.00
